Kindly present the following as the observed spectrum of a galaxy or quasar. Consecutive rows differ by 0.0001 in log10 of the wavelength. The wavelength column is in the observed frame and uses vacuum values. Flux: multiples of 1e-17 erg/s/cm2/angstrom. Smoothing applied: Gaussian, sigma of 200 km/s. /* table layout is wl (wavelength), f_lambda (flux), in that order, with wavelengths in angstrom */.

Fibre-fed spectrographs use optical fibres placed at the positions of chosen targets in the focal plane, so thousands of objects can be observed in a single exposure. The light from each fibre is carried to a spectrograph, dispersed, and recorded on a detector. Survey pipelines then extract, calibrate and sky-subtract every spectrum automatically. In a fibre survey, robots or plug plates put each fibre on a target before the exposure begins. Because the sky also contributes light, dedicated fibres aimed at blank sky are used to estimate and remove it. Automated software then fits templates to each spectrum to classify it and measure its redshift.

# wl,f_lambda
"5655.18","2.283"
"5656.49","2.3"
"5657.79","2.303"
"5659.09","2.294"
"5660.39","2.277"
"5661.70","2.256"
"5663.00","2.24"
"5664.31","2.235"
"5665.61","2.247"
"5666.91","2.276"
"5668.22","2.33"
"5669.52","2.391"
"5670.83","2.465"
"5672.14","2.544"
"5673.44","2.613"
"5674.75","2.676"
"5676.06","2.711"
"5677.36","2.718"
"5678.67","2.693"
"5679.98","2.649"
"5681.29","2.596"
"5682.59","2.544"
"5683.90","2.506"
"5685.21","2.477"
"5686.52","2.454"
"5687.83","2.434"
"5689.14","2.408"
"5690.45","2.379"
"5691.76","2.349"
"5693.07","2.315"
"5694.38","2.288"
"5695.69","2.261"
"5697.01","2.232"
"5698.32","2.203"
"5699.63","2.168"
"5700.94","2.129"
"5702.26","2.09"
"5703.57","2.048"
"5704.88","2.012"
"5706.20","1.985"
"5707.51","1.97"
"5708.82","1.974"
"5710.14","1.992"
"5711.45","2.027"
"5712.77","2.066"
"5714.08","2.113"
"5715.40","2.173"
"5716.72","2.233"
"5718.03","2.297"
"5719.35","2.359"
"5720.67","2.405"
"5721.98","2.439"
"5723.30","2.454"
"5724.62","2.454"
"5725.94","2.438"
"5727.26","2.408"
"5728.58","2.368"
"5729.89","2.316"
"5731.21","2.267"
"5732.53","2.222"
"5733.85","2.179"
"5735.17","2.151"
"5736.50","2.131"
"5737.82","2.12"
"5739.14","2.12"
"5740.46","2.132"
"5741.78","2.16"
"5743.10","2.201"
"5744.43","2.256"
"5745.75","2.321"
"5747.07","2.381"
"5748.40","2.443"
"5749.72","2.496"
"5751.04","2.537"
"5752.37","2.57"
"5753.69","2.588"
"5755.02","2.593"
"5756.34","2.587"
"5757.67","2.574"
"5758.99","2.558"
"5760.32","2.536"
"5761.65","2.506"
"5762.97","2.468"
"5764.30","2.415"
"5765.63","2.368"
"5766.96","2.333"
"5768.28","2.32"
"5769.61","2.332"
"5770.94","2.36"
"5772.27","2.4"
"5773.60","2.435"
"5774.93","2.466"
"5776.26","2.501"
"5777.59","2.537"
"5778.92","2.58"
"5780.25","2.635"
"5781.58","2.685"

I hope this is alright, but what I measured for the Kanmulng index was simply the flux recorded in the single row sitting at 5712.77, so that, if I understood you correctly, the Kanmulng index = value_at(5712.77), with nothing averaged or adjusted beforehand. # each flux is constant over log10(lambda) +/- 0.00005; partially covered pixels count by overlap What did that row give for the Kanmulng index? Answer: 2.066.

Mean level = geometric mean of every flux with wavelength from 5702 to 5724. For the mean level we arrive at 2.1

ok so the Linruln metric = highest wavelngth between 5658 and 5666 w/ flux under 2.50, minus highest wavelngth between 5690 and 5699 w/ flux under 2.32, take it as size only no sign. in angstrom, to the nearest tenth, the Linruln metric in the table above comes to 32.7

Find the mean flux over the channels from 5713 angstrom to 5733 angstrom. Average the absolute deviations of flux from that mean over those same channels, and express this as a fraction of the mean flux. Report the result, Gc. 0.039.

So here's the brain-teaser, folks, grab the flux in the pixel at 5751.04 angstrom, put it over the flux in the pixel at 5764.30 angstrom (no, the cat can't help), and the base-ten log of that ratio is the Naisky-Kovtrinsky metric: 0.02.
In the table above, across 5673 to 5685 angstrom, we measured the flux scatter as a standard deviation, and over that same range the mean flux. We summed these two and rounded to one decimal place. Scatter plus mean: 2.7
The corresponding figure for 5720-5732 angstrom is 2.5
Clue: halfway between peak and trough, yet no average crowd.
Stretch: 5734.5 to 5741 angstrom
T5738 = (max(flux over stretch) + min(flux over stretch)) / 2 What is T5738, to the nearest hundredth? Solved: 2.14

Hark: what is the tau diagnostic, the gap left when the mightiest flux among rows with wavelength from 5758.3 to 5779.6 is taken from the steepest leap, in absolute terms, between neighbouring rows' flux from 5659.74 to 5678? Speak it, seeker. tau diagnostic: -2.50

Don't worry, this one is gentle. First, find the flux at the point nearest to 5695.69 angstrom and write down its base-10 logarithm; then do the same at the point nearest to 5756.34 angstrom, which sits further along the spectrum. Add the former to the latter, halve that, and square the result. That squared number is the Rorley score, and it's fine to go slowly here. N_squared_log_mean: 0.147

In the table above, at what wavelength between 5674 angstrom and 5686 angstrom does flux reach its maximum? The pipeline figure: 5677.36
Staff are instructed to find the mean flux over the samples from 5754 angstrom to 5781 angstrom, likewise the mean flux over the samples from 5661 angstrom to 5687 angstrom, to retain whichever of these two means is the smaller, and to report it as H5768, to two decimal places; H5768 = 2.48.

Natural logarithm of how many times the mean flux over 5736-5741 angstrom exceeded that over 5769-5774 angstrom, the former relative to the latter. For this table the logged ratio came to -0.11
